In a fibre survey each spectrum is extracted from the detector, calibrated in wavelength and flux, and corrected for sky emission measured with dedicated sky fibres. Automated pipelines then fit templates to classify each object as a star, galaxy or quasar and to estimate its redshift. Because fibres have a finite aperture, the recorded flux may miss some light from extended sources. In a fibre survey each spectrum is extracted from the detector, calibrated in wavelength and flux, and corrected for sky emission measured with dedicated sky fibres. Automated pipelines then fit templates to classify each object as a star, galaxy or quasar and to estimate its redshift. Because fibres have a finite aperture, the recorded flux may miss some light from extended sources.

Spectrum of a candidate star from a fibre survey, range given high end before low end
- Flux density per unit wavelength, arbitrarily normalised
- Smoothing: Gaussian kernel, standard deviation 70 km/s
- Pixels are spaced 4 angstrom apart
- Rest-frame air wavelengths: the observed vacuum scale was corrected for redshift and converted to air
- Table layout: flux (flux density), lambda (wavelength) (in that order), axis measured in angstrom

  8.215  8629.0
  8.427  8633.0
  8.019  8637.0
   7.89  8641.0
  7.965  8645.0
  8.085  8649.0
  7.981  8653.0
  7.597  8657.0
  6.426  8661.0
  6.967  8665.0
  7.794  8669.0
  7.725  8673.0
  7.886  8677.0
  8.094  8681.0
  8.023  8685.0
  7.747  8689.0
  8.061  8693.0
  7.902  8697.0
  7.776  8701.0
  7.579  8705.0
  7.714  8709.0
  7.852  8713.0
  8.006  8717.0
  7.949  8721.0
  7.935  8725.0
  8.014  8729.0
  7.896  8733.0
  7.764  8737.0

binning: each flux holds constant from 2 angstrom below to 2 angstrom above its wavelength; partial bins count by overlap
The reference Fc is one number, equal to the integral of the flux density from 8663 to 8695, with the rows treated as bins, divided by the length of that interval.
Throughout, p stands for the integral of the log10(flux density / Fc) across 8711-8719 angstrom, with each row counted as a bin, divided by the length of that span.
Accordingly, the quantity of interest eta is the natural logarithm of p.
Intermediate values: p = 0.0078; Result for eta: -4.85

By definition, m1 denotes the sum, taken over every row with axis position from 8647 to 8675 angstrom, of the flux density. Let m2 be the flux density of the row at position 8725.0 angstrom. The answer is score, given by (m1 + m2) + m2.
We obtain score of 68.4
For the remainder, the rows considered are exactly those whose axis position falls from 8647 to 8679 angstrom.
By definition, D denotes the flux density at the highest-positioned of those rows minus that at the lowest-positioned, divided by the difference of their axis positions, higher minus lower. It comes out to -0.01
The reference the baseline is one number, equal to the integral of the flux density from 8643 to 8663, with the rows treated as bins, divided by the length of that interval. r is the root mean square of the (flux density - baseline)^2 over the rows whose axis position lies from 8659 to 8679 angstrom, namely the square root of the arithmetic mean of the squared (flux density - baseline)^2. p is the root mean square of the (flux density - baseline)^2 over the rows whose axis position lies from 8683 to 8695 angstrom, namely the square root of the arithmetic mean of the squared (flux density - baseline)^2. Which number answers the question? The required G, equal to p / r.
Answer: 0.2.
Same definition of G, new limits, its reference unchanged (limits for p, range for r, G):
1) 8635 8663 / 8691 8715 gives 5.8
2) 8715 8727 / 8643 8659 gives 0.9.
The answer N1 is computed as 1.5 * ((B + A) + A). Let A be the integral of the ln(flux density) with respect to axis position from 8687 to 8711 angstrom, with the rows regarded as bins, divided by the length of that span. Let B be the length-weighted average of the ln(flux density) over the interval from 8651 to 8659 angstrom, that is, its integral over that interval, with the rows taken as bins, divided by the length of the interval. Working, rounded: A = 2.053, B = 2.05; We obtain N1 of 9.24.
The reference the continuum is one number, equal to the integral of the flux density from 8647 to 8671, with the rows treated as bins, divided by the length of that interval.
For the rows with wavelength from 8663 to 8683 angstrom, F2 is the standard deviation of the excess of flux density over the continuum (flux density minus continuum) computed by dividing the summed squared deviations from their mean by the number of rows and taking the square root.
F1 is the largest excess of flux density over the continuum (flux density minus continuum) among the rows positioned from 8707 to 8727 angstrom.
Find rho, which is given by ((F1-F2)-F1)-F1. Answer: -0.91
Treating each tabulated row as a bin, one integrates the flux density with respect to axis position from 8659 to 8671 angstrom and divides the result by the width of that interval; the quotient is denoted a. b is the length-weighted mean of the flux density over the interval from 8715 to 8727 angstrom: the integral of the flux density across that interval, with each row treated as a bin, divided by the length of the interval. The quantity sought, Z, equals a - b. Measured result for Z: -0.90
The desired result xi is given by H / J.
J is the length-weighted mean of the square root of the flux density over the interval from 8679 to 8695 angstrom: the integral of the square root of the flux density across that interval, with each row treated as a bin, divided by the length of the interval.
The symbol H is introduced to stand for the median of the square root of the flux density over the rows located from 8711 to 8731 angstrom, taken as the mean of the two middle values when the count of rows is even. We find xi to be 1.00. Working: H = 2.82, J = 2.83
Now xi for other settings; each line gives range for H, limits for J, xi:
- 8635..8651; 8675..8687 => 1.00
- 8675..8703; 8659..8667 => 1.09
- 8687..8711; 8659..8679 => 1.03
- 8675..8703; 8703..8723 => 1.01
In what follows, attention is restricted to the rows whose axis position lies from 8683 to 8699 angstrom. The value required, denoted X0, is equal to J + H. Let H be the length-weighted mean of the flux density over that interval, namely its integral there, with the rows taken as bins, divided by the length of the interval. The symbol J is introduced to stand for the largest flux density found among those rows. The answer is 16.0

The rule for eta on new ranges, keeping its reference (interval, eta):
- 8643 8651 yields -4.34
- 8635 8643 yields -4.69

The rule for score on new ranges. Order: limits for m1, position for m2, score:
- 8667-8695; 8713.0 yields 71.0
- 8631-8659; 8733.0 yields 71.8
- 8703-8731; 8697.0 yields 70.9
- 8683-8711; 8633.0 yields 71.7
